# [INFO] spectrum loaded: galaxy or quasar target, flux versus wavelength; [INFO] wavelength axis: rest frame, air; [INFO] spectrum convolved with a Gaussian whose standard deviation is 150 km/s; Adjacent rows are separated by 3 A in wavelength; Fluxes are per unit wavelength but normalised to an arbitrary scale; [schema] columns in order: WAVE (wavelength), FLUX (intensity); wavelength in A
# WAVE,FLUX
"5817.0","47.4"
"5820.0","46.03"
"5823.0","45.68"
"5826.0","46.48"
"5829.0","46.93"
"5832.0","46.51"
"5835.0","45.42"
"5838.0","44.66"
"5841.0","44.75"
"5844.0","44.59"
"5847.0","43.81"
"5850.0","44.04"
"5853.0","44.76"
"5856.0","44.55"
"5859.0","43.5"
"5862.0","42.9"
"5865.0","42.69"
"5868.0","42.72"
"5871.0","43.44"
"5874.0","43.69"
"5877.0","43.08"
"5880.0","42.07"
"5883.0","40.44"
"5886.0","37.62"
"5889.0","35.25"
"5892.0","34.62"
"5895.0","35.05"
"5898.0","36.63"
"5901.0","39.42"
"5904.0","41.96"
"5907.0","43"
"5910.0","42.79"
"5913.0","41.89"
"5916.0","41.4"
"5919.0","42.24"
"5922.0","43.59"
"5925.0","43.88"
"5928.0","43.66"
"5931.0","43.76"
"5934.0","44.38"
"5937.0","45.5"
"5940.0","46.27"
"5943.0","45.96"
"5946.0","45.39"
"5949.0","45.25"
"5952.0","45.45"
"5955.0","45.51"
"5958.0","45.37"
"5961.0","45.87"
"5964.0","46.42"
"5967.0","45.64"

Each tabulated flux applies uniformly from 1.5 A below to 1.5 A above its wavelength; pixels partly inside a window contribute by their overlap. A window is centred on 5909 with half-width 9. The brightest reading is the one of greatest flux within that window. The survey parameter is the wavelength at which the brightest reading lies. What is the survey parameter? 5907.0 A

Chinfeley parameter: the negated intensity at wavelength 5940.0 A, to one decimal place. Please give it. -46.3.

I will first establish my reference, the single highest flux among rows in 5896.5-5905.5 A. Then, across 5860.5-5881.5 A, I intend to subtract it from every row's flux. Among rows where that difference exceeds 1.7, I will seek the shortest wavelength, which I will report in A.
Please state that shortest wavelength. 5874.0 A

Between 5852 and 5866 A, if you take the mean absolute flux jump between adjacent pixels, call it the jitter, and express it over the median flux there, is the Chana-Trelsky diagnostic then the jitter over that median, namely 0.0119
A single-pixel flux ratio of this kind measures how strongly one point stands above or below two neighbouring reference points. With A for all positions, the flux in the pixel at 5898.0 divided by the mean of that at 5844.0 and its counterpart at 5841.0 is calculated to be 0.82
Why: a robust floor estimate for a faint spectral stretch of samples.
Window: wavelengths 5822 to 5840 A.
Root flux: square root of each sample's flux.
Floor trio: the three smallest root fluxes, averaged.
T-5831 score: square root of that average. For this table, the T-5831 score 2.59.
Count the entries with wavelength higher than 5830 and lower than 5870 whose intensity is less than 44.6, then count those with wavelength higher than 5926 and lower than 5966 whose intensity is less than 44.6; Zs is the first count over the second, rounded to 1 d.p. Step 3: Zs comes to 2.7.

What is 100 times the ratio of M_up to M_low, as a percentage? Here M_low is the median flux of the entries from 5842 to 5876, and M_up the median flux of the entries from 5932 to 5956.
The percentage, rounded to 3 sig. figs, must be 104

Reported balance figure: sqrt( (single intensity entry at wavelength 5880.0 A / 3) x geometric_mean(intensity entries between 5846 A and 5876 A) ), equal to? 24.7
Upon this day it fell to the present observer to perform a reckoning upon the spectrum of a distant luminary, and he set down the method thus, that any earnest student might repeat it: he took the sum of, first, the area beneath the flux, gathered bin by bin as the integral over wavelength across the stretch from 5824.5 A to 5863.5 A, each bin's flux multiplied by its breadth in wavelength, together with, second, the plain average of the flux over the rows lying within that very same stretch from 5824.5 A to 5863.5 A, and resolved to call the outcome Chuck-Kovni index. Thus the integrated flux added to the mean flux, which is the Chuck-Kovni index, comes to 1794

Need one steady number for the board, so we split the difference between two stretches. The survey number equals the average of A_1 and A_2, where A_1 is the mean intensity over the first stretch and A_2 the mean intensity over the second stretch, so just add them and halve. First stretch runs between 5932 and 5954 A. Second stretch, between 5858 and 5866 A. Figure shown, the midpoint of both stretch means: 44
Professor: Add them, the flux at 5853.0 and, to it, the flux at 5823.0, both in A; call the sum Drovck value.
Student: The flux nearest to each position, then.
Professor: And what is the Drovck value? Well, 90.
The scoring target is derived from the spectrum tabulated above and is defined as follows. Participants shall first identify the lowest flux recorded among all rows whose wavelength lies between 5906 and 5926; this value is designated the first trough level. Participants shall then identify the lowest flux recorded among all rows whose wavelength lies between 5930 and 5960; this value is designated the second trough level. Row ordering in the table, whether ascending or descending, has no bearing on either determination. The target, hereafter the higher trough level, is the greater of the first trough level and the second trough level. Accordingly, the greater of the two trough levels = 43.8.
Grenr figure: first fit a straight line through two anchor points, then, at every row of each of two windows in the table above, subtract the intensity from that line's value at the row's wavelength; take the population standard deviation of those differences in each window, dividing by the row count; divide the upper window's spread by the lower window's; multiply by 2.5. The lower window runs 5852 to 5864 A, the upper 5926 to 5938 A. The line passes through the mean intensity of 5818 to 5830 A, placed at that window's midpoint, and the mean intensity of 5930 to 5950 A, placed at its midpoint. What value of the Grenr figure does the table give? 2.6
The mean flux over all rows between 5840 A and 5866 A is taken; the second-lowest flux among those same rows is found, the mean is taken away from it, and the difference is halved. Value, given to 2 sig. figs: -0.53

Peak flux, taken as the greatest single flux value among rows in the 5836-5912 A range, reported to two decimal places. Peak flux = 44.76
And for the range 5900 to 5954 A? 46.27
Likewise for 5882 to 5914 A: 43.00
